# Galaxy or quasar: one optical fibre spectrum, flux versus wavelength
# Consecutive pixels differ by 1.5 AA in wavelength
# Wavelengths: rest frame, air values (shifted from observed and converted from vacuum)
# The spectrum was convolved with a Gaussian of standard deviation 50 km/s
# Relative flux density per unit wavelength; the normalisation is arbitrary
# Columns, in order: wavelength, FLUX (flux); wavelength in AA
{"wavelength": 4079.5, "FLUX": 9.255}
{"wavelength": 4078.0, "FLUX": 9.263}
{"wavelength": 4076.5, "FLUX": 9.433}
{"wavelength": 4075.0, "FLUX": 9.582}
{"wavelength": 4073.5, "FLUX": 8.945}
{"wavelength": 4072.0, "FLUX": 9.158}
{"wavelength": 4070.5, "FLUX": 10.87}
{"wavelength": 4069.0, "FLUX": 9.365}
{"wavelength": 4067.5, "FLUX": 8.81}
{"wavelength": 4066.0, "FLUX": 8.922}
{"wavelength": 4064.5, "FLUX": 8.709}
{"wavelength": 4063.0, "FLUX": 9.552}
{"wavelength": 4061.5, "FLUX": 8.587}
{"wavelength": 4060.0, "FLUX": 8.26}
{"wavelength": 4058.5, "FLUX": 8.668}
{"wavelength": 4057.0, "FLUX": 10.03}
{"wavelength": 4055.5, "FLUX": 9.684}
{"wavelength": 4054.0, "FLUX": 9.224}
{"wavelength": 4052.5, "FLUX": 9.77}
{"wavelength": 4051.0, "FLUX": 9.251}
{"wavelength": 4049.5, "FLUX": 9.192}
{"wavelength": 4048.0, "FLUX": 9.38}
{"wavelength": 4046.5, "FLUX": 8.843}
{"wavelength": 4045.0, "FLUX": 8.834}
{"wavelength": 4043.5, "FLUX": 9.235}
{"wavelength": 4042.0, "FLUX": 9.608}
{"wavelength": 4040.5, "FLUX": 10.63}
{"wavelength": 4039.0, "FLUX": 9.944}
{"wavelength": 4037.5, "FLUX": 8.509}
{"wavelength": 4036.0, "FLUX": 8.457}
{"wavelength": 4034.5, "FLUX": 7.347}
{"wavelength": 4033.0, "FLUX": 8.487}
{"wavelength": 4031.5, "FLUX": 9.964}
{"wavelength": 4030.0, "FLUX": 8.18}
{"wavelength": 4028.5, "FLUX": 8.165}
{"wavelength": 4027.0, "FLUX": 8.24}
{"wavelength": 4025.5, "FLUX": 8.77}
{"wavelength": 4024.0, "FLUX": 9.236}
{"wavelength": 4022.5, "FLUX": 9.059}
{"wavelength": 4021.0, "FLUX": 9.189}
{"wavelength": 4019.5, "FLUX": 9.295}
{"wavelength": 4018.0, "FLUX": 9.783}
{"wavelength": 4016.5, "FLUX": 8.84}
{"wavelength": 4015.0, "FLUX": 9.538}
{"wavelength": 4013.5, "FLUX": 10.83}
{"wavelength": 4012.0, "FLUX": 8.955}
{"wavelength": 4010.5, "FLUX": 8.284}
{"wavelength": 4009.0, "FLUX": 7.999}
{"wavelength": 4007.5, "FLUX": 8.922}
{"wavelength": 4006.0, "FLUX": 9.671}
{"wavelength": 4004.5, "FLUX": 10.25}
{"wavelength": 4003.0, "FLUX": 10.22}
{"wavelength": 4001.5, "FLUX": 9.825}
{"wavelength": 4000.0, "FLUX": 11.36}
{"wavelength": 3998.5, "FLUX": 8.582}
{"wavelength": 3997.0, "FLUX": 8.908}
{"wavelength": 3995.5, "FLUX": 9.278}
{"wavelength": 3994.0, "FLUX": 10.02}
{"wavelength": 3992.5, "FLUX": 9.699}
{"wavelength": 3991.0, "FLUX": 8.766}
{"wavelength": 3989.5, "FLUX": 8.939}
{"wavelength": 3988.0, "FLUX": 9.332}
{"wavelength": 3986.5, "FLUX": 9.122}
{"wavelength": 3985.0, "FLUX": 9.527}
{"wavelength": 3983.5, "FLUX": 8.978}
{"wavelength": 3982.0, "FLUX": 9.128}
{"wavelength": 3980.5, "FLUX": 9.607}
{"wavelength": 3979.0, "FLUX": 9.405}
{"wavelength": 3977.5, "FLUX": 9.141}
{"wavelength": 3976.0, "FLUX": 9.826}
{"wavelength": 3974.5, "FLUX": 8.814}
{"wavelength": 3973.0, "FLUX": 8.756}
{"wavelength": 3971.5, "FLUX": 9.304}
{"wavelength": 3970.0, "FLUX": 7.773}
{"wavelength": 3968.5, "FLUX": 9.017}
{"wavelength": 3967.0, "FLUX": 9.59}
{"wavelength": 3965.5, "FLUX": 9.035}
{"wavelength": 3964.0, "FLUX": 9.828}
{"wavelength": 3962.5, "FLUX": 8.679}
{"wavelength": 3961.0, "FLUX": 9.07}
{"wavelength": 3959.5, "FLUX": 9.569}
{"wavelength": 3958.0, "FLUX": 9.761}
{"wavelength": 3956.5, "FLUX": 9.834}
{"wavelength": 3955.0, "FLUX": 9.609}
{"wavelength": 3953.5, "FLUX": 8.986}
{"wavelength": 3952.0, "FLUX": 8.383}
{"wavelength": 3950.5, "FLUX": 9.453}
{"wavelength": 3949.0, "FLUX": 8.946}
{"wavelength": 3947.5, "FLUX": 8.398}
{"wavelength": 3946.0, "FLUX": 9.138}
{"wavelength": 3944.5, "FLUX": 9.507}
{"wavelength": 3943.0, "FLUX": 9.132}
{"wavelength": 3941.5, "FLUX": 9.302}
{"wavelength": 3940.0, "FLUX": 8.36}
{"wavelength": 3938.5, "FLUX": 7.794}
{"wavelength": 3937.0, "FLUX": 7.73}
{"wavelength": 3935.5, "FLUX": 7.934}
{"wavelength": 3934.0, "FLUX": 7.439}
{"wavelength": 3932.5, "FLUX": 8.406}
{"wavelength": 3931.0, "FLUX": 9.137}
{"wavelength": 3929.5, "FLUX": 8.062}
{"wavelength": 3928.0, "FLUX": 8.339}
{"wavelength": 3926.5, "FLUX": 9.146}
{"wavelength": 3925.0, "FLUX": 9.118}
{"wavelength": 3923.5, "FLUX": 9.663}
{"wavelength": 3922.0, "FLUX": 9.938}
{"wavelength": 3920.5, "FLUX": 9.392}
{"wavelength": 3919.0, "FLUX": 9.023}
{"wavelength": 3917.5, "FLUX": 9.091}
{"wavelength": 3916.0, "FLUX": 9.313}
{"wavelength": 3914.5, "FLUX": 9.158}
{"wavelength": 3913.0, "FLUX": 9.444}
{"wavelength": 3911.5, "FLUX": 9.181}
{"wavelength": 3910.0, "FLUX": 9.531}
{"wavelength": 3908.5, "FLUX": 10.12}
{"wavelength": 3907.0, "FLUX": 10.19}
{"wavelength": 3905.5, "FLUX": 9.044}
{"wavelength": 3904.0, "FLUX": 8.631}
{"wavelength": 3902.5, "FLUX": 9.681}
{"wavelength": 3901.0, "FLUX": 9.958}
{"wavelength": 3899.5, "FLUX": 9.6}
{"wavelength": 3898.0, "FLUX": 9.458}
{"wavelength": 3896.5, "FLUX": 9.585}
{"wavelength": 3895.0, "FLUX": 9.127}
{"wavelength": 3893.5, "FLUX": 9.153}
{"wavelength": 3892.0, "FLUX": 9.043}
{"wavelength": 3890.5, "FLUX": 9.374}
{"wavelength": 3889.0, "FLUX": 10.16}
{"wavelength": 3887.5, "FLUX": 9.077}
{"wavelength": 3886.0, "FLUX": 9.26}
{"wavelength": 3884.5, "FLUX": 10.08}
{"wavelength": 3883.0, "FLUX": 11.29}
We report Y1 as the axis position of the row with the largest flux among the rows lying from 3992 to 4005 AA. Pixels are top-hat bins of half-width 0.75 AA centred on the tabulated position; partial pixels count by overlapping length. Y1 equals 4000.0 AA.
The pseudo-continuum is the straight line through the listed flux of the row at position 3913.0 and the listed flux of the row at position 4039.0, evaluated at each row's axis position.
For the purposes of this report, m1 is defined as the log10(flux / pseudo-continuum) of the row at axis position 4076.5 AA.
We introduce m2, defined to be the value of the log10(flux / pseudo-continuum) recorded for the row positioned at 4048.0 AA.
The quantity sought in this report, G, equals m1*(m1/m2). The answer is -0.03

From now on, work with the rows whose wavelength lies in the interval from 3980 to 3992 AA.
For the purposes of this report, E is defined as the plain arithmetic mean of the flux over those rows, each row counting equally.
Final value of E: 9.2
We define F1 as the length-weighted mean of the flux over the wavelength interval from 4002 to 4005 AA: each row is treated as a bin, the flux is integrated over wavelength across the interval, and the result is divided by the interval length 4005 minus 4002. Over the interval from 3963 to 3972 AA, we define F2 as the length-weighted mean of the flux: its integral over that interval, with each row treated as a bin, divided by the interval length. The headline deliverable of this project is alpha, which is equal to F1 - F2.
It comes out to 1.1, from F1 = 10.2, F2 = 9.1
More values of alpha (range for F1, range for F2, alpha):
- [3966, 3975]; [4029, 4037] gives 0.4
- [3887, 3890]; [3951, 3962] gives 0.3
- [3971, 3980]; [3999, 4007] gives -1.0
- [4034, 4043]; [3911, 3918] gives -0.1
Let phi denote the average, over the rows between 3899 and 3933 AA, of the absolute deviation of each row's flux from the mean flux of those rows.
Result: 0.42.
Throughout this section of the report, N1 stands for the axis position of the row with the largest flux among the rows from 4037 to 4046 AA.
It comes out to 4040.5 AA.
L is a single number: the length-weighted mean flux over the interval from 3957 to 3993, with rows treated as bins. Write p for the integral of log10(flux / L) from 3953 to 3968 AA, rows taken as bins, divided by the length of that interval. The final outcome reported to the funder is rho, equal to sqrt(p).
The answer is 0.095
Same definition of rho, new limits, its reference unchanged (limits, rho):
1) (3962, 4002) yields 0.050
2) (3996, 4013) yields 0.081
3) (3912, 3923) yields 0.081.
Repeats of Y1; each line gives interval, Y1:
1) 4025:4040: 4031.5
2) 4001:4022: 4013.5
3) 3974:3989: 3976.0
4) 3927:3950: 3944.5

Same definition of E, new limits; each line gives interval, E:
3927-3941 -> 8.1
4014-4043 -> 9.0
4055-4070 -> 9.1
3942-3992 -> 9.2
